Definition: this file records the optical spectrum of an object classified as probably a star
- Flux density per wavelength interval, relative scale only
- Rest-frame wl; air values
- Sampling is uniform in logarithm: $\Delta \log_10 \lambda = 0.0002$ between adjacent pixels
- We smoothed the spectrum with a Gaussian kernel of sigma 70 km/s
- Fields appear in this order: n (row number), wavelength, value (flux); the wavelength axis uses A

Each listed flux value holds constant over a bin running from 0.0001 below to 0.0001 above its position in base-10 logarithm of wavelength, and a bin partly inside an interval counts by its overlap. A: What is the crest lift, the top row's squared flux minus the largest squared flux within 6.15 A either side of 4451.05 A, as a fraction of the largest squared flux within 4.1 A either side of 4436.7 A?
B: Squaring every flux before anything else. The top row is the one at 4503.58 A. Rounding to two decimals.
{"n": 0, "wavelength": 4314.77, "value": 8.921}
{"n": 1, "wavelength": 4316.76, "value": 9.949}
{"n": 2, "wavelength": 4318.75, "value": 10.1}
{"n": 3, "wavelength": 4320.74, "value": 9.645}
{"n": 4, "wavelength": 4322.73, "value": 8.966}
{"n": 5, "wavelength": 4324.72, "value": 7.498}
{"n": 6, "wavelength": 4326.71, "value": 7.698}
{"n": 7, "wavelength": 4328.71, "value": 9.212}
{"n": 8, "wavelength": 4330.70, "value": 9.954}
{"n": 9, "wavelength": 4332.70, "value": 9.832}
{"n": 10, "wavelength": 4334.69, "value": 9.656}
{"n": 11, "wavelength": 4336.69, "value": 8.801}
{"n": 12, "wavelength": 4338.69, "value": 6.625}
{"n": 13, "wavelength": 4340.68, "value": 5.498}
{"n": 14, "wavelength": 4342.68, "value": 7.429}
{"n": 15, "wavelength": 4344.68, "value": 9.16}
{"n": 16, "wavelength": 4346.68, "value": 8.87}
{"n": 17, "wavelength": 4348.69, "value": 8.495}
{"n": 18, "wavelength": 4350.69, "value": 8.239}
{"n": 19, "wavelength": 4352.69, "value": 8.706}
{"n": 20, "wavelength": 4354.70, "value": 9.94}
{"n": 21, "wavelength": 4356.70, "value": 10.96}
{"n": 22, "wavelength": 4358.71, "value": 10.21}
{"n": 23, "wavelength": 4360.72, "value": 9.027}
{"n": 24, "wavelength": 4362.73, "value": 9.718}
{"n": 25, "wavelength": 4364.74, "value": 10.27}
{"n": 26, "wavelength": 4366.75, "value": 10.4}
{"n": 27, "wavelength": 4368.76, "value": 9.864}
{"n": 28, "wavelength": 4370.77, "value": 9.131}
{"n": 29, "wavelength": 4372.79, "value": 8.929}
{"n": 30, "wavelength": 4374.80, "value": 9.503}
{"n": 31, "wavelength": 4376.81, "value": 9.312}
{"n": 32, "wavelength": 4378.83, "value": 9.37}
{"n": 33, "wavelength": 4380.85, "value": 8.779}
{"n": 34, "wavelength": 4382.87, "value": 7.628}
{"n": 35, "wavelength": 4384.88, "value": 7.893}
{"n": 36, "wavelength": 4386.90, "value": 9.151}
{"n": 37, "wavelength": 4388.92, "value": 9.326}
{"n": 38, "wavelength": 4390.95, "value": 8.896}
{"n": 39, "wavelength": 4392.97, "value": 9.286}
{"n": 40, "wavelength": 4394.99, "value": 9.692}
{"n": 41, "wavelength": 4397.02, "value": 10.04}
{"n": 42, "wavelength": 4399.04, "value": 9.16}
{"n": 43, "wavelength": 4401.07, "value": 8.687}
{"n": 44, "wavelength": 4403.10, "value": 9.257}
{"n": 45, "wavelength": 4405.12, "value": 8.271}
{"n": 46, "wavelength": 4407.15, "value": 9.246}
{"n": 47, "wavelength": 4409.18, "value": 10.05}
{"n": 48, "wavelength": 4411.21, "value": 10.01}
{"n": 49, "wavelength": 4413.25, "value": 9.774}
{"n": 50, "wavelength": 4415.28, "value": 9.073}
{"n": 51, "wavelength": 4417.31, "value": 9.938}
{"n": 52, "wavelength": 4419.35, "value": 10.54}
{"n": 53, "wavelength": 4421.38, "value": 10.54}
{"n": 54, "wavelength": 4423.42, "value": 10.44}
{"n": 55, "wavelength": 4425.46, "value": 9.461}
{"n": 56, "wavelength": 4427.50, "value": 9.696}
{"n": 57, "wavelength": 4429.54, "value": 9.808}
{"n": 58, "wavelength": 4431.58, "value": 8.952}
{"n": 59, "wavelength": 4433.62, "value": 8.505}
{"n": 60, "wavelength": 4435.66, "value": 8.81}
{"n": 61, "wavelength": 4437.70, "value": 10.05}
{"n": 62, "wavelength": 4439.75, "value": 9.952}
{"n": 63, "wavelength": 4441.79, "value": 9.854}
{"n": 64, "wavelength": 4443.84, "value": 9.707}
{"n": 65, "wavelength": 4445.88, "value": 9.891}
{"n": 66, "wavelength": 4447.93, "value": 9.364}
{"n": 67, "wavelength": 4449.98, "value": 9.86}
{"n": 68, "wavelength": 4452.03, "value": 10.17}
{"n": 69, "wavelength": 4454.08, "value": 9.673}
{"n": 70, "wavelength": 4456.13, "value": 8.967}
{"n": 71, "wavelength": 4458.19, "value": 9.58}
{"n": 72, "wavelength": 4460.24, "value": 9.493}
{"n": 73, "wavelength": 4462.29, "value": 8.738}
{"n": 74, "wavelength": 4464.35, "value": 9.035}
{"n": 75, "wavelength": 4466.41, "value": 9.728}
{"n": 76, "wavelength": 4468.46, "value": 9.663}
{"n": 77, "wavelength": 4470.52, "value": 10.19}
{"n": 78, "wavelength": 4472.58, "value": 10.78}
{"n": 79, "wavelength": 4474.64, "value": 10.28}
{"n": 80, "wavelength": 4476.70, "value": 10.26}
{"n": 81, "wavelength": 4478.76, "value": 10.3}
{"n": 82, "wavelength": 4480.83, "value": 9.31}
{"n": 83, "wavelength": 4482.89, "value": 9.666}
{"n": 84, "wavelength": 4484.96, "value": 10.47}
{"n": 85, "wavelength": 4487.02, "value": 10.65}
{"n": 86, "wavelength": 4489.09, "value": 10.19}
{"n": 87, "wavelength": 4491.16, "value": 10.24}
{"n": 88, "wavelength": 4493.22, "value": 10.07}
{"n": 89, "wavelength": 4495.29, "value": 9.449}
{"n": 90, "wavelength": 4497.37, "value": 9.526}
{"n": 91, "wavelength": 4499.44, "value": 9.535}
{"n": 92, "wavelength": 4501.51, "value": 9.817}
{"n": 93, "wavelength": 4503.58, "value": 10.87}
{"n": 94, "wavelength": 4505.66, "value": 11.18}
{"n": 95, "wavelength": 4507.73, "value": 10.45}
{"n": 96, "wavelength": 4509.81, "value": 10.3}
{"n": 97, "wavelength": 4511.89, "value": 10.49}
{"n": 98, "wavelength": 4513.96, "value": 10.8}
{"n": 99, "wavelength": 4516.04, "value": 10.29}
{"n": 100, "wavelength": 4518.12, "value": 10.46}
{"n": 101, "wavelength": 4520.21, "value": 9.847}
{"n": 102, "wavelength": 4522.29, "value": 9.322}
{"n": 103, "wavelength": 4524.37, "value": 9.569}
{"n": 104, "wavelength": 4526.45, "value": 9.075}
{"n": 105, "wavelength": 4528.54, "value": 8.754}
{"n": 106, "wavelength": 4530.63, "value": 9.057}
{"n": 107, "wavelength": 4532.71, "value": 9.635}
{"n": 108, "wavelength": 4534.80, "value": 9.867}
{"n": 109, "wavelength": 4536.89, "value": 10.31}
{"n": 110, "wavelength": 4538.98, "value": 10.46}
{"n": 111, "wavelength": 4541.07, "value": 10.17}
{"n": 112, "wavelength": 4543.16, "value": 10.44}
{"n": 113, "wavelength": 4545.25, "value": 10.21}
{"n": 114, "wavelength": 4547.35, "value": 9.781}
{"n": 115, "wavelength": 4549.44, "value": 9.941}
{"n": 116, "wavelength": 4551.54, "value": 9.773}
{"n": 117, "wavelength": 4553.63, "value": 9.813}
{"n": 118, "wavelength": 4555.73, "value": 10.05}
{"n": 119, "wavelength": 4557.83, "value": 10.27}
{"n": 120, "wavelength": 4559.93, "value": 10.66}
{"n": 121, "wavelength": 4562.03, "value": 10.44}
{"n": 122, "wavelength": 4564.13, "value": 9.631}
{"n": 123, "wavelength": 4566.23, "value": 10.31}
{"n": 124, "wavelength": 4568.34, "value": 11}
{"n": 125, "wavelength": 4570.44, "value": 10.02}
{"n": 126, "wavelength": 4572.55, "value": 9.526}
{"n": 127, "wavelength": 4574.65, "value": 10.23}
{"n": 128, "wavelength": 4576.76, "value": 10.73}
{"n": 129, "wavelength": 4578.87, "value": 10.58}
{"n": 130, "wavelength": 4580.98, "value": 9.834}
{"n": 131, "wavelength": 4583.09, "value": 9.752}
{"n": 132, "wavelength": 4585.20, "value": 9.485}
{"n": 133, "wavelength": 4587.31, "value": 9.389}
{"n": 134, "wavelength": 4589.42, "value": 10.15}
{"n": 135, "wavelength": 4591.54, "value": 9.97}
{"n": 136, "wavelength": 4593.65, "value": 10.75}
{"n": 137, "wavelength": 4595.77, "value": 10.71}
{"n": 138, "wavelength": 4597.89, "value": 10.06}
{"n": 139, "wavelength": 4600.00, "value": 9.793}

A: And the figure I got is 0.15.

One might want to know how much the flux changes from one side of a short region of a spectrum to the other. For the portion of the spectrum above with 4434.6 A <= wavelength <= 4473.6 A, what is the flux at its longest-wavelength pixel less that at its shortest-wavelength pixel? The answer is 2.0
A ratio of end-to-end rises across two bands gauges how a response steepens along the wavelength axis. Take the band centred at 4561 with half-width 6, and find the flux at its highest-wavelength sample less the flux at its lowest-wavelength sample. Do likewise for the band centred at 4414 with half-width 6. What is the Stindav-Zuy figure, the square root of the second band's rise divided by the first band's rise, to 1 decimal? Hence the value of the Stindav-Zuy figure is 1.4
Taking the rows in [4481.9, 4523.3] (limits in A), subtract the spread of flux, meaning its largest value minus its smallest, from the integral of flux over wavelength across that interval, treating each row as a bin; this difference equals 420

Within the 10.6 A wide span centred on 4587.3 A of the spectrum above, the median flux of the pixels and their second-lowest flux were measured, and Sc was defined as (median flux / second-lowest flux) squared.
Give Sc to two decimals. 1.06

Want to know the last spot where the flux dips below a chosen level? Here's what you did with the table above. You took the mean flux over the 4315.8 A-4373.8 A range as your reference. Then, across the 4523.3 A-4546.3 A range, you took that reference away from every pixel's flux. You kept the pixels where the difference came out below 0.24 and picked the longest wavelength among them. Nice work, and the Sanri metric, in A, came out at 4530.63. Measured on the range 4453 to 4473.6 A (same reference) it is 4464.35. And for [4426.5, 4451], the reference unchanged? 4435.66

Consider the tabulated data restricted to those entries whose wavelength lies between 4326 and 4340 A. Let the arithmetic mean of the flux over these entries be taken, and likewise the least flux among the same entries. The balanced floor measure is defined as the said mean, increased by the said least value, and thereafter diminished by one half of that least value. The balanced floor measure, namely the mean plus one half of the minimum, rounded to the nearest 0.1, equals 12.1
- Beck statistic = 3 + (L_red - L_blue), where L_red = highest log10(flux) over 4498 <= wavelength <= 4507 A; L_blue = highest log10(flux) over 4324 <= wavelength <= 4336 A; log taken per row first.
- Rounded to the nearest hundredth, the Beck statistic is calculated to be 3.05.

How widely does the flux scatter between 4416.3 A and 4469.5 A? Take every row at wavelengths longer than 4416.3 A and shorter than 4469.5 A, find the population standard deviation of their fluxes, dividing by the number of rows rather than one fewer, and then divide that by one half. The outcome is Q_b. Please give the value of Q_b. 1.1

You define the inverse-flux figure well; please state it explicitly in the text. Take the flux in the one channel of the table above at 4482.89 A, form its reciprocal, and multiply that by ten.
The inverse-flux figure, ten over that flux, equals 1.03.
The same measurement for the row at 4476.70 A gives 0.97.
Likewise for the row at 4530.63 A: 1.10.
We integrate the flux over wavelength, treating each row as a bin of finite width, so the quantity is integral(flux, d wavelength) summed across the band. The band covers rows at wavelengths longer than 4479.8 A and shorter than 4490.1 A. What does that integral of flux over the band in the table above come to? 104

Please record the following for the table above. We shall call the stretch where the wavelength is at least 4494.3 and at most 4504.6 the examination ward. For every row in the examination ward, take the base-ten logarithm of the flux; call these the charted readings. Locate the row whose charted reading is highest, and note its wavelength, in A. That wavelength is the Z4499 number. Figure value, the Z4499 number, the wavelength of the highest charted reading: 4503.58 A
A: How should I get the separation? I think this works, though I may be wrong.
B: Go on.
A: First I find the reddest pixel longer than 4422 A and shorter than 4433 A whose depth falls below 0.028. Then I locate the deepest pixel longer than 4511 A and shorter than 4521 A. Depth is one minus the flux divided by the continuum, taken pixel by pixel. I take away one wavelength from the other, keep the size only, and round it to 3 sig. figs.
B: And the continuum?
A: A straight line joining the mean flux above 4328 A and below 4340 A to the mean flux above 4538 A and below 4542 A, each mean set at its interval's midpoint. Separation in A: 90.7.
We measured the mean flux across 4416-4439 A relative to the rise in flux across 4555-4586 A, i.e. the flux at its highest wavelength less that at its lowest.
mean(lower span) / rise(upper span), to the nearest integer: -17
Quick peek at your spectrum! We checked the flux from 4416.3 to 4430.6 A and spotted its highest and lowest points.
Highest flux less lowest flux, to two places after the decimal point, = 1.08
